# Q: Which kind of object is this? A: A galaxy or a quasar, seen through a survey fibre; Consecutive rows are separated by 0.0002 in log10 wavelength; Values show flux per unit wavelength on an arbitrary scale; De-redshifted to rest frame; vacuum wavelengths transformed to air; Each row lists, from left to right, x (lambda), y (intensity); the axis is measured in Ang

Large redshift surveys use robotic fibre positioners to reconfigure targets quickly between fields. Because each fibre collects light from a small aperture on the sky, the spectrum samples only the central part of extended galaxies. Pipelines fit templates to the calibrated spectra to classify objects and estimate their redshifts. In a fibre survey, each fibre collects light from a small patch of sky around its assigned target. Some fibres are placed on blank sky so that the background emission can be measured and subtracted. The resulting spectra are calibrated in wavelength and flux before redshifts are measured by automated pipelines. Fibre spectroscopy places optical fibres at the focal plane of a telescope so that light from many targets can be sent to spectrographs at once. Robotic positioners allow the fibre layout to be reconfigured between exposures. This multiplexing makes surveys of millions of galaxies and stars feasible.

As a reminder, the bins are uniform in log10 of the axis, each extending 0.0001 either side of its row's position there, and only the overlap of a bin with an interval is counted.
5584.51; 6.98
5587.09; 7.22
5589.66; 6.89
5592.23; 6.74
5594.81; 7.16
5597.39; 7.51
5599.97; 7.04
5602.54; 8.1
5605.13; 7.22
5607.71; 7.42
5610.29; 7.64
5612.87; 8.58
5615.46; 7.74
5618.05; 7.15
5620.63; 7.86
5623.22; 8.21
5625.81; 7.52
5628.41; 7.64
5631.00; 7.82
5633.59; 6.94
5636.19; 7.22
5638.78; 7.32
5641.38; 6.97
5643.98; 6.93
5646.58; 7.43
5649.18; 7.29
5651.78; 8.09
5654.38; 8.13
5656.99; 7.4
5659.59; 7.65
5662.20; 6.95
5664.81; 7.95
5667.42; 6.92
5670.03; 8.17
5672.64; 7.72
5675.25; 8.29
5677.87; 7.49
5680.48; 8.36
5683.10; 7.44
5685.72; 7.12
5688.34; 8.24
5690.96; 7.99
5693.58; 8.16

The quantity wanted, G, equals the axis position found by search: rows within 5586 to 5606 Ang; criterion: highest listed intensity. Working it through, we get 5602.54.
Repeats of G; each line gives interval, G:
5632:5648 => 5646.58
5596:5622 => 5612.87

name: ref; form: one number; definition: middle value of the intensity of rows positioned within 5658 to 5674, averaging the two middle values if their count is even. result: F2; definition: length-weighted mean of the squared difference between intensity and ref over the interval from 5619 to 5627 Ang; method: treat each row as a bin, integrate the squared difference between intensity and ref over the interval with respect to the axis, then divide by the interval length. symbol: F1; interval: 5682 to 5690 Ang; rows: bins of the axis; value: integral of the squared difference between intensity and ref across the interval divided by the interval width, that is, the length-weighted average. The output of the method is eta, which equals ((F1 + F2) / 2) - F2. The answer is 0.05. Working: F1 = 0.23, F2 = 0.12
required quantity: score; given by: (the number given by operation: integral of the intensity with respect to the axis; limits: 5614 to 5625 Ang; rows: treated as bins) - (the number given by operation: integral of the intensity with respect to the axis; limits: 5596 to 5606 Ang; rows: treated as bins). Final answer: 10.4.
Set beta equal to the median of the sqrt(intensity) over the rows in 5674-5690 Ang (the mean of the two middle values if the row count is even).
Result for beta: 2.80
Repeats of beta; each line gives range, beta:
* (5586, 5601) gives 2.66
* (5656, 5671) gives 2.74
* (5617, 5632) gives 2.78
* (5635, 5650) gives 2.69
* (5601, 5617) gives 2.77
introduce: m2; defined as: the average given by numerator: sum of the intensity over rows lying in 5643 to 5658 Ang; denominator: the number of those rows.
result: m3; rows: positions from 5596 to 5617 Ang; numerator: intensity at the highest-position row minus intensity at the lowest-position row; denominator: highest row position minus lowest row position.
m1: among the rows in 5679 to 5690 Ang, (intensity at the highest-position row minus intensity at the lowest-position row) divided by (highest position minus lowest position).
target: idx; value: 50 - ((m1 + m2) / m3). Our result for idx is -542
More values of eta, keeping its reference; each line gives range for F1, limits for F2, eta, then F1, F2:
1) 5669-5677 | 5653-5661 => 0.05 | 0.19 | 0.10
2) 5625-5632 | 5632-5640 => -0.14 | 0.01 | 0.29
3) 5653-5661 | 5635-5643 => -0.10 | 0.10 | 0.30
